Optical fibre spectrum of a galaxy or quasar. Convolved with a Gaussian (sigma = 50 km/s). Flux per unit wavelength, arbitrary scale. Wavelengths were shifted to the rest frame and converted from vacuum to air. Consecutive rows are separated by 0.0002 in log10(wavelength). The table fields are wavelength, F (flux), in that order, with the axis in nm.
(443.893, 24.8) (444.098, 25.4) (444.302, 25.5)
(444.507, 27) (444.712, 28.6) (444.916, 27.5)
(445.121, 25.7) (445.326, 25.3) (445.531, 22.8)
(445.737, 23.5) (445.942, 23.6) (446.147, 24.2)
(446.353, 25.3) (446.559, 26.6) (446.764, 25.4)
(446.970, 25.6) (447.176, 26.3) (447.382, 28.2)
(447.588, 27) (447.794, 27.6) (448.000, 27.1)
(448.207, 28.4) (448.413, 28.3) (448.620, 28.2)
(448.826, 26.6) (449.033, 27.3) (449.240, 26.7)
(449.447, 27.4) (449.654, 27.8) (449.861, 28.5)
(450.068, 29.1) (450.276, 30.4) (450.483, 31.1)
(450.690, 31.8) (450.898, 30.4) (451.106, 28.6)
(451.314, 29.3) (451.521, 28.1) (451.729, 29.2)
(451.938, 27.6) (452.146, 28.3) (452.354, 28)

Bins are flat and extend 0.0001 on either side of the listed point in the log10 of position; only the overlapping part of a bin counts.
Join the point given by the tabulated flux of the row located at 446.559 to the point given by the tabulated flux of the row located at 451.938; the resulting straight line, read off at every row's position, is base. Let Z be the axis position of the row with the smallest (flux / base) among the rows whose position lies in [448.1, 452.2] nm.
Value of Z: 448.826 nm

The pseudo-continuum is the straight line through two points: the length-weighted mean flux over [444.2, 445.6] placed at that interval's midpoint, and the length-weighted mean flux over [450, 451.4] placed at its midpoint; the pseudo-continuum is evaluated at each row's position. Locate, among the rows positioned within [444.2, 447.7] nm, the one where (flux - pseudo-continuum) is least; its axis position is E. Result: 445.531 nm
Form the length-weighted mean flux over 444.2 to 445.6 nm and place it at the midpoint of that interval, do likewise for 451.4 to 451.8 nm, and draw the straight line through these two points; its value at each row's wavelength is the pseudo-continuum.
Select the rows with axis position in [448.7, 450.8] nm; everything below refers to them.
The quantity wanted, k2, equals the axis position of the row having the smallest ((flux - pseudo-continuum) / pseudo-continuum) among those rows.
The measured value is 449.240 nm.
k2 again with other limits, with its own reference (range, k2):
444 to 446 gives 445.531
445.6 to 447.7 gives 445.737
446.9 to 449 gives 446.970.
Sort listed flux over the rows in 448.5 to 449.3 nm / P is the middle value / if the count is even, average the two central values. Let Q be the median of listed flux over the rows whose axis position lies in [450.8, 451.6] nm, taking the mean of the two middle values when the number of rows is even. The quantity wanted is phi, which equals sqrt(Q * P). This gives 28.0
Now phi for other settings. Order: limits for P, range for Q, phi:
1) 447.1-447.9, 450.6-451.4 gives 28.5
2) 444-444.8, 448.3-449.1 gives 27.0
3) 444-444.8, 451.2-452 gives 27.4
